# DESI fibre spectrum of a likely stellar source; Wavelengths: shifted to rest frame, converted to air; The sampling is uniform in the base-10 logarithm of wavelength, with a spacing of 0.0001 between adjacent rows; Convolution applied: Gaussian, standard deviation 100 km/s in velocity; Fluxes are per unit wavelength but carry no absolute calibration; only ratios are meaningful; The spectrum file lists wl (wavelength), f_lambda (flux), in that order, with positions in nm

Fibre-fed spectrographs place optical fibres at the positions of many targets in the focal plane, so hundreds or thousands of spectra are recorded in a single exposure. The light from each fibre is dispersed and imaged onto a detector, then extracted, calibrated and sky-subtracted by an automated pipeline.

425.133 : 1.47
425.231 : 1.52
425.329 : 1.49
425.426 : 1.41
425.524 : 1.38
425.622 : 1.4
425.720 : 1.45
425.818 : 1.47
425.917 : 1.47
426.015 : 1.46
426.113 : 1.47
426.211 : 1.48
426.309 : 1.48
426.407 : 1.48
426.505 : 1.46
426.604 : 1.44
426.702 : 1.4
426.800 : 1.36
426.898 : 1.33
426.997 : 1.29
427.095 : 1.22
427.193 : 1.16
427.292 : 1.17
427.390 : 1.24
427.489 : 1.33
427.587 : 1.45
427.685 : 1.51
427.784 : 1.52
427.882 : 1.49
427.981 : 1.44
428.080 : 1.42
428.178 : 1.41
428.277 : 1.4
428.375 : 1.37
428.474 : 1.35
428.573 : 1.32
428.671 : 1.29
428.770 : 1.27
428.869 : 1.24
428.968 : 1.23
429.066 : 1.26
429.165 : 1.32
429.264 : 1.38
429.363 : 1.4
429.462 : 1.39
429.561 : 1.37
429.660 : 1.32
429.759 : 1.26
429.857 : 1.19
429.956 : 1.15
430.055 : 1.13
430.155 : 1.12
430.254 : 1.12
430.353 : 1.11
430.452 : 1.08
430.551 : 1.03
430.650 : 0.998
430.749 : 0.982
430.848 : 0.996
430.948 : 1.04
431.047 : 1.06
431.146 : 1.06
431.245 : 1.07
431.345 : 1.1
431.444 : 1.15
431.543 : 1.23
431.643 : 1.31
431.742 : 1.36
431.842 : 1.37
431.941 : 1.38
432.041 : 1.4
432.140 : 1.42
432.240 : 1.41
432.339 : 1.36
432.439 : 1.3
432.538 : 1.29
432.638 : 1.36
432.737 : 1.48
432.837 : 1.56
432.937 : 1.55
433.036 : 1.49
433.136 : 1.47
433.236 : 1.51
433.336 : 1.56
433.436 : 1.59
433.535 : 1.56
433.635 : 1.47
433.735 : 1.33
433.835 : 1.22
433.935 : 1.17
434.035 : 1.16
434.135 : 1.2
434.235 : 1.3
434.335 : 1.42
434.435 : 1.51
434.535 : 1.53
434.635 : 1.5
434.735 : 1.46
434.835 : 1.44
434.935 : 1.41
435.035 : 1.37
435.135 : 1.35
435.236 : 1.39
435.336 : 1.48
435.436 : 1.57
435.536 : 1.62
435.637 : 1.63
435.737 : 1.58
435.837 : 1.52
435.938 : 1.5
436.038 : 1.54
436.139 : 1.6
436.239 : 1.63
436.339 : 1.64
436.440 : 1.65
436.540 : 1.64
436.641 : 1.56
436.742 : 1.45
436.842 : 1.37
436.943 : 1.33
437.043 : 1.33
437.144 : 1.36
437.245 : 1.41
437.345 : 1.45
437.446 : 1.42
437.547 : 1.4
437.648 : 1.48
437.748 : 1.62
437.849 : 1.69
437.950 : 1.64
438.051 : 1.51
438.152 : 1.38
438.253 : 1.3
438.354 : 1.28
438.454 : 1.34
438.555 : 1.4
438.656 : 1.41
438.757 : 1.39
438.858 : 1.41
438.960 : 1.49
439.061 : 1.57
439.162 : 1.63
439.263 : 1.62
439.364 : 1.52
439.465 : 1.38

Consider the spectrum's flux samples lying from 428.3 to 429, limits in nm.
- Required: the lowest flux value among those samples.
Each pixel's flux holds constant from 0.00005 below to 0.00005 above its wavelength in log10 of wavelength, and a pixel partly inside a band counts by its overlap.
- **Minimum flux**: 1.23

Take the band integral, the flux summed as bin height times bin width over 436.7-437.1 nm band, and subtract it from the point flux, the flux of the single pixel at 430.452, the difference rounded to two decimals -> 0.53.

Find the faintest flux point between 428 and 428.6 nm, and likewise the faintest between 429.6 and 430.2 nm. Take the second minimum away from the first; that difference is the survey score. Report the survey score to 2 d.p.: 0.20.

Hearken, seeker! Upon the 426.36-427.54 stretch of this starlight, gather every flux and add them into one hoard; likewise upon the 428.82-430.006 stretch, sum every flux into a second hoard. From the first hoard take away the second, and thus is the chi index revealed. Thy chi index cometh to 0.4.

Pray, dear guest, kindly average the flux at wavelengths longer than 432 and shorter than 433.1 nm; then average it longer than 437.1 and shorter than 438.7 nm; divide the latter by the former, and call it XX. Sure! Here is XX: 1.016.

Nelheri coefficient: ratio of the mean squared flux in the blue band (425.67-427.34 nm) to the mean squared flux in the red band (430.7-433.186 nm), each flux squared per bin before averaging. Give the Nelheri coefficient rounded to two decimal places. 1.15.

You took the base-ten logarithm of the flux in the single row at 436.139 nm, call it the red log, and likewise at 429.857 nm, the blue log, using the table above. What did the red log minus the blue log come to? 0.13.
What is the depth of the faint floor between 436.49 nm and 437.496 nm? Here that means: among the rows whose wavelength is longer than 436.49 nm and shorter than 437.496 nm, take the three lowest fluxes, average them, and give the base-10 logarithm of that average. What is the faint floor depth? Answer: 0.127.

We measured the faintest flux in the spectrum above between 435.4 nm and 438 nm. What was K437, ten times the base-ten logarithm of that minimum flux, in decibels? 1.2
